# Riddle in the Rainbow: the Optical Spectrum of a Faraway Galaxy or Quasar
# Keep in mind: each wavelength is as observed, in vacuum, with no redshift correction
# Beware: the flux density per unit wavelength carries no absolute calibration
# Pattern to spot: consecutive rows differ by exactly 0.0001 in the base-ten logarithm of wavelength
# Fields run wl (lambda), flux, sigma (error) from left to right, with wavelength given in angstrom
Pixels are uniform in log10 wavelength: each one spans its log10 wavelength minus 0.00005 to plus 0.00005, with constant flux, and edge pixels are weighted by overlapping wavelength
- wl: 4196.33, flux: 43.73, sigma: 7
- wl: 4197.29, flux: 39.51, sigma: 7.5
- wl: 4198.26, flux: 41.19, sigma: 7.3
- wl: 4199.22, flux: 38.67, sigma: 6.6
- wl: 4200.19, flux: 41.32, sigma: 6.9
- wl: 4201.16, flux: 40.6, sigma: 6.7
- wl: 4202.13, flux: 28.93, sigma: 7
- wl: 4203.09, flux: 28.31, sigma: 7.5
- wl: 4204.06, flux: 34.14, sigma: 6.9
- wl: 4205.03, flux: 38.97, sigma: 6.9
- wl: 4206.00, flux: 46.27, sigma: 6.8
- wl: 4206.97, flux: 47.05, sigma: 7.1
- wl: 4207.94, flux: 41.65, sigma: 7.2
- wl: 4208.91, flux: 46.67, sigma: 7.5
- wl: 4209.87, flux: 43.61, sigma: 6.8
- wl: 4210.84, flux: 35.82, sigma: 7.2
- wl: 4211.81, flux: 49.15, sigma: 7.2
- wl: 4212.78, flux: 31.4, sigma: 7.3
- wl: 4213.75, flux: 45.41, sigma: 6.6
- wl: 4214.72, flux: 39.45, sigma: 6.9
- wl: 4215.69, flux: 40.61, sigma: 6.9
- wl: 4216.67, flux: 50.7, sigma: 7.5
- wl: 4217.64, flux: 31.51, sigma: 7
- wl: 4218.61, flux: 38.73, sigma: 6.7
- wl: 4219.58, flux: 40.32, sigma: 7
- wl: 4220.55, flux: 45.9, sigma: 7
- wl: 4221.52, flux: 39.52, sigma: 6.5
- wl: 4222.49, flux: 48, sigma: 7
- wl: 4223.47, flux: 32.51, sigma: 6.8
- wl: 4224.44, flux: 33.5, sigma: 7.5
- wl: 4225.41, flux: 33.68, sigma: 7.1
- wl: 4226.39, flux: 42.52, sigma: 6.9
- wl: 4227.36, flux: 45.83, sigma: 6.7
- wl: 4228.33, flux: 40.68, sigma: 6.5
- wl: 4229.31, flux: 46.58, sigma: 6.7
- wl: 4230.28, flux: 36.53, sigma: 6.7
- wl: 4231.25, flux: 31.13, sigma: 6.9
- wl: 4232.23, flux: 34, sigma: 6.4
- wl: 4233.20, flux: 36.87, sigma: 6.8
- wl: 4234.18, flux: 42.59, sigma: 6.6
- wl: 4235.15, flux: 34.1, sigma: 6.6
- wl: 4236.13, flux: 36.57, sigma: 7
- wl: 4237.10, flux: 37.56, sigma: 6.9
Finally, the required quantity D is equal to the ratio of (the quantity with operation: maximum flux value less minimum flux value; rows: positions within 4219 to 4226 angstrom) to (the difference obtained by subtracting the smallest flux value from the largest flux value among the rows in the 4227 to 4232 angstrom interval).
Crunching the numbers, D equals 1.00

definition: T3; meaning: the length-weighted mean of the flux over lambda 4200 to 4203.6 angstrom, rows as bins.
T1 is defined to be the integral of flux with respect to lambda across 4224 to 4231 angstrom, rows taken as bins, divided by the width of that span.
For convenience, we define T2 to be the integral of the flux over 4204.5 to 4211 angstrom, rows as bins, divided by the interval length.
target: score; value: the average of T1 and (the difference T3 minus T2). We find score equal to 15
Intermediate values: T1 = 40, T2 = 43.2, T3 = 34.3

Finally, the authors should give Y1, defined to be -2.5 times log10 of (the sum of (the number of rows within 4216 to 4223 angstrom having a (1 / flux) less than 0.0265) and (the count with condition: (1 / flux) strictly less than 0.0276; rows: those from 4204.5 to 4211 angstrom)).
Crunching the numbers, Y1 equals -2.70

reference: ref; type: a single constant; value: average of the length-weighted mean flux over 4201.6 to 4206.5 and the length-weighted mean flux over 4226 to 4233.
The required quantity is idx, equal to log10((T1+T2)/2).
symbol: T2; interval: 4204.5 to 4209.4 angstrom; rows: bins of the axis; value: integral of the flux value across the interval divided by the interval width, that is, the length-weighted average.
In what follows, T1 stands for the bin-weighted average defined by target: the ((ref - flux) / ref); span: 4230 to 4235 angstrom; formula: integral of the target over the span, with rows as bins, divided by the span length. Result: 1.34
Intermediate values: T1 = 0.04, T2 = 44.1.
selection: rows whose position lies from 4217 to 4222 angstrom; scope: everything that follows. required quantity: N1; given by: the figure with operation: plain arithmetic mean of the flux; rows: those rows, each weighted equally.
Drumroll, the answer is 39.2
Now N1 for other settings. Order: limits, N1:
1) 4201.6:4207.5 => 37.3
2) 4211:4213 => 40.3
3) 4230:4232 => 33.8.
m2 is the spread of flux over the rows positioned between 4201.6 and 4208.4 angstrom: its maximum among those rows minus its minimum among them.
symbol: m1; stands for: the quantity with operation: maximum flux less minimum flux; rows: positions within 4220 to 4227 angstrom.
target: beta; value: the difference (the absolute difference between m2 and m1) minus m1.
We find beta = -12.2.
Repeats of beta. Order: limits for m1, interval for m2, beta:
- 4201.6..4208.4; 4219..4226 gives -15.5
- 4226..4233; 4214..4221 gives -11.7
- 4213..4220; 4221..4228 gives -15.5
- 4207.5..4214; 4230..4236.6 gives -11.5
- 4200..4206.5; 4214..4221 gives -16.7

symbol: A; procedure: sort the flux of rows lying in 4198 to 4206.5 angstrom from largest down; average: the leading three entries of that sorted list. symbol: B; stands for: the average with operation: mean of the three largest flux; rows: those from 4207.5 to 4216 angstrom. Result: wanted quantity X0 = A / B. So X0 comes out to 0.91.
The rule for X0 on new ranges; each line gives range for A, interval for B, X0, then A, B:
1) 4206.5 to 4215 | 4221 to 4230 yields 1.02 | 47.6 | 46.8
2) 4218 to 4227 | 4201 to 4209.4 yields 0.97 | 45.5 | 46.7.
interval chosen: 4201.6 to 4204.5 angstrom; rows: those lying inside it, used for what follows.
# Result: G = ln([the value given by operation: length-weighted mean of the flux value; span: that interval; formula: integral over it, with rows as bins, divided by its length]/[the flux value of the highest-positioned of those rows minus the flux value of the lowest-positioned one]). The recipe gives 1.8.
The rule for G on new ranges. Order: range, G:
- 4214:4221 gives 1.9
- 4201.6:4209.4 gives 0.8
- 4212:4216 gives 1.5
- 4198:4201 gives 5.7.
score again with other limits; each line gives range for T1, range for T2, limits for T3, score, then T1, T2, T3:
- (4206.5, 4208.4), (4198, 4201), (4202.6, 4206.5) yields 20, 44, 40.4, 36.9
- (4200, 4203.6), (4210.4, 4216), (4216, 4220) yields 17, 34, 40.3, 40.3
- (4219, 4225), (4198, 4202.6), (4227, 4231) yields 22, 40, 38.0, 41.7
